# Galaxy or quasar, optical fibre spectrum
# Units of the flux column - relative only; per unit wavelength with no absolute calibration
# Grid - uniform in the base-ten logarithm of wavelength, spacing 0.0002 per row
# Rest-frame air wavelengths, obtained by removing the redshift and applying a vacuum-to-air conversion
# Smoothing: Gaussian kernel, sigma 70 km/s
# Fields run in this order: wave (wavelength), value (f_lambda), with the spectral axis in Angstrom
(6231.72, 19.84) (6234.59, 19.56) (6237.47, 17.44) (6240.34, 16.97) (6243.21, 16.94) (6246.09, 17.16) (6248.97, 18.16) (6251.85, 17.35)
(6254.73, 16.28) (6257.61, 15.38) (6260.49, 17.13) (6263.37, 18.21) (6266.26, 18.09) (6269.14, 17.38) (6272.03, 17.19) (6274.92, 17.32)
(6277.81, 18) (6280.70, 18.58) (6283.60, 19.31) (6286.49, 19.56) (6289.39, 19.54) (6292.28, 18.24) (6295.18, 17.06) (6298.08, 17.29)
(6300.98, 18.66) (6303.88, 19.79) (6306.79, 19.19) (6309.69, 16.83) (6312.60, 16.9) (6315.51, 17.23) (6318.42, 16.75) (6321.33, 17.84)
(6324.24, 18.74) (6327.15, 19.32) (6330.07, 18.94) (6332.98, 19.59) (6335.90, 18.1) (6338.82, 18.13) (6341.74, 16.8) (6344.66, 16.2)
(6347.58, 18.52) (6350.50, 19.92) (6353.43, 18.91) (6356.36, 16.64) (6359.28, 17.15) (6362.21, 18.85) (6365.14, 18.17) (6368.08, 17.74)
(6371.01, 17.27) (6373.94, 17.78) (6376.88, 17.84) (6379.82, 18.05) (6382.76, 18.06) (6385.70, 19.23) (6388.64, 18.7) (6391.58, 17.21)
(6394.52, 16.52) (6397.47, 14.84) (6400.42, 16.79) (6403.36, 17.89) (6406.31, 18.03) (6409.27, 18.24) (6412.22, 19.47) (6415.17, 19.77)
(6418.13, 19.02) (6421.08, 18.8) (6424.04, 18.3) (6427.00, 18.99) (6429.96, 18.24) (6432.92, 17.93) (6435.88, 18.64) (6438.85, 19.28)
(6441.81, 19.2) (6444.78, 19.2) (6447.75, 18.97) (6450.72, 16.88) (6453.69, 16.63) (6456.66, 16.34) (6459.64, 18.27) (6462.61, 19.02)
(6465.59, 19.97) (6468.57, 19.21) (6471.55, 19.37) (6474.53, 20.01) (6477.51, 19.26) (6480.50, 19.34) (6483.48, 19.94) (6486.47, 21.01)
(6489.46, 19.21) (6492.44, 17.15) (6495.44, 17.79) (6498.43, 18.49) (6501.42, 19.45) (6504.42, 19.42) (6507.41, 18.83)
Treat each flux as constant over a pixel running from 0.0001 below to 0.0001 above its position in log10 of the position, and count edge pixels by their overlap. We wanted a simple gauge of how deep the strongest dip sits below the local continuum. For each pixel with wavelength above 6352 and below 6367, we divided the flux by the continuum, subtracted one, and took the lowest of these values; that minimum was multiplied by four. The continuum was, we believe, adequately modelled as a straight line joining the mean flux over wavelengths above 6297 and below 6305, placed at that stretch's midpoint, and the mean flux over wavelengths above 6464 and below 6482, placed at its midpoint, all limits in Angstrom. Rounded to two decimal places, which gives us -0.48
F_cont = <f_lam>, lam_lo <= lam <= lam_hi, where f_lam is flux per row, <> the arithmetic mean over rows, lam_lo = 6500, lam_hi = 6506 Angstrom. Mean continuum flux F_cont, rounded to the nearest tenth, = 19.4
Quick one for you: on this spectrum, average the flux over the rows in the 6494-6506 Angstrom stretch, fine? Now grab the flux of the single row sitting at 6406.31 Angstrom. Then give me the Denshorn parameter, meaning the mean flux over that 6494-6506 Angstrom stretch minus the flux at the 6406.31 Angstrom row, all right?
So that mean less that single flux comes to 0.8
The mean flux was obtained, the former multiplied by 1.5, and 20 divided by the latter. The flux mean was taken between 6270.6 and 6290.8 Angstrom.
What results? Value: 0.721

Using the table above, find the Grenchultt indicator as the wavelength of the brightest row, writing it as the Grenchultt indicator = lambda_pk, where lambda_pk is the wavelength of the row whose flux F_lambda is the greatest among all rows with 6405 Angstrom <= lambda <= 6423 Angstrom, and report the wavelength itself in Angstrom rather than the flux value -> 6415.17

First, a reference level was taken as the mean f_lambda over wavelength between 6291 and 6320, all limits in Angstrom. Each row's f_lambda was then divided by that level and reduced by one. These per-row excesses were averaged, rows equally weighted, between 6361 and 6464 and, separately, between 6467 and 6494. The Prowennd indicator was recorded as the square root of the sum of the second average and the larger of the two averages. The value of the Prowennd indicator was 0.42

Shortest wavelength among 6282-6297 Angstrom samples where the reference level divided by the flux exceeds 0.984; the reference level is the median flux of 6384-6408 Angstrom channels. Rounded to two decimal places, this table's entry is 6295.18 Angstrom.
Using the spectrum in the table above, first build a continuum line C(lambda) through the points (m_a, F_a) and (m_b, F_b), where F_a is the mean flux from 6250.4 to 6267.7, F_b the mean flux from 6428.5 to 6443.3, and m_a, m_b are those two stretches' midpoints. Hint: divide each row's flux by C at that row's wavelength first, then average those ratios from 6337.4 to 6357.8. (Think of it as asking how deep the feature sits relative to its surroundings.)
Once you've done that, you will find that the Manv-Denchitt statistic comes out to 1.00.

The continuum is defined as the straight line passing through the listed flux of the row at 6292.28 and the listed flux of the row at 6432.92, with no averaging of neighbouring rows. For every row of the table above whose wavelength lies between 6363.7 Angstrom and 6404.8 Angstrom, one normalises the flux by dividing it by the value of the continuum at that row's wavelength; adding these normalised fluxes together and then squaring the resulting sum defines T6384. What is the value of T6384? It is 186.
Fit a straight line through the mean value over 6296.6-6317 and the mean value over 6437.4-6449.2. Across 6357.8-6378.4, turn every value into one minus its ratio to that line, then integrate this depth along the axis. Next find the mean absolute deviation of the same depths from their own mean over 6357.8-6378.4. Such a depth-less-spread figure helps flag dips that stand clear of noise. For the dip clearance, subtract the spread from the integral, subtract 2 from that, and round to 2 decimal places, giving -1.26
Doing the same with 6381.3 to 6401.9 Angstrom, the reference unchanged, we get -0.55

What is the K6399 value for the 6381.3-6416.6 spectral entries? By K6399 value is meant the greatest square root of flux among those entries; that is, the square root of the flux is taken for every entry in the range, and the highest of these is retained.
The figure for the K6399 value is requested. 4.45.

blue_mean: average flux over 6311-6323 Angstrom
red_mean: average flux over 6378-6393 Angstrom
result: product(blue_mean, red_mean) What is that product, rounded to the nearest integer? 314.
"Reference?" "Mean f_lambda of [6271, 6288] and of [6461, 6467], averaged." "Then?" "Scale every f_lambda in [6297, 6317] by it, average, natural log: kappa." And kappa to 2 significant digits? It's -0.050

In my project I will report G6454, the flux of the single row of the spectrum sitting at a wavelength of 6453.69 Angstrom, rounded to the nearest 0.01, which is 16.63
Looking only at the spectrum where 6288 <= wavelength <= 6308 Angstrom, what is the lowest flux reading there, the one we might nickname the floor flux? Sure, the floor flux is 17.06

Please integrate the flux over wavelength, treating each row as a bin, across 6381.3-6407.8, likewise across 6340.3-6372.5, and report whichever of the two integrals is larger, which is 574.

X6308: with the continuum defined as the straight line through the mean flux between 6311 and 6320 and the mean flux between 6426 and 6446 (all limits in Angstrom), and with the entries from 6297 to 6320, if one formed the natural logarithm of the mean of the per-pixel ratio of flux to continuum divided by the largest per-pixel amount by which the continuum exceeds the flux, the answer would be 1.4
